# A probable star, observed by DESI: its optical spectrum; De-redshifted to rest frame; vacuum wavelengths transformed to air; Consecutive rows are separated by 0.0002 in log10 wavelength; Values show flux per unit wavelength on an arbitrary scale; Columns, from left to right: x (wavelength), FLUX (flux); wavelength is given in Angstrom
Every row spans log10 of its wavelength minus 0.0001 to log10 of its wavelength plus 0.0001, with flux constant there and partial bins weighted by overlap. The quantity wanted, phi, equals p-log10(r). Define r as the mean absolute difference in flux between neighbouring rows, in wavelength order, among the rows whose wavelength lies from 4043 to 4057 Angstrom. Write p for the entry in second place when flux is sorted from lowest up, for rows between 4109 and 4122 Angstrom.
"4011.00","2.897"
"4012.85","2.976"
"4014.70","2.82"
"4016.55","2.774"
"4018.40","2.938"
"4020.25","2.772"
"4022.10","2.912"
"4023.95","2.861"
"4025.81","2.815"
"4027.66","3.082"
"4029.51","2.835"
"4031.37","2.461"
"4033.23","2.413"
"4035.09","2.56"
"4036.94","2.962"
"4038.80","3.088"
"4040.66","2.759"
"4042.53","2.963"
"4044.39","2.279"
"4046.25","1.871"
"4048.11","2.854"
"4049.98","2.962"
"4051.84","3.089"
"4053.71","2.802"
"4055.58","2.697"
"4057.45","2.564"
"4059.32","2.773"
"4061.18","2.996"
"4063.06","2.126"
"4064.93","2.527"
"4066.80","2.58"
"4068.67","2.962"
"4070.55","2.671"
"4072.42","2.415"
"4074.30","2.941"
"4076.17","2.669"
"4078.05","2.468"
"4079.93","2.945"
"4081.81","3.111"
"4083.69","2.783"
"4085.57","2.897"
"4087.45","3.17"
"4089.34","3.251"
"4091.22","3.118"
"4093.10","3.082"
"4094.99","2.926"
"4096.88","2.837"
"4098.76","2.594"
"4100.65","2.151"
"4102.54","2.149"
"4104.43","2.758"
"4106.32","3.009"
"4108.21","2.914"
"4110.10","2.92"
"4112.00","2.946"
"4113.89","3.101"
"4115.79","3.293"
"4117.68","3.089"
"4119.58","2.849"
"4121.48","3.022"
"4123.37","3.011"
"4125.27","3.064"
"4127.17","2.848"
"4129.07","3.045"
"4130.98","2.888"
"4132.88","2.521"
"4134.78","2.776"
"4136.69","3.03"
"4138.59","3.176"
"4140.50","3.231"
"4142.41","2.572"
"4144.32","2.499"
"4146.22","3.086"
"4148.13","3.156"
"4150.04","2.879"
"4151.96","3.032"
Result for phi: 3.4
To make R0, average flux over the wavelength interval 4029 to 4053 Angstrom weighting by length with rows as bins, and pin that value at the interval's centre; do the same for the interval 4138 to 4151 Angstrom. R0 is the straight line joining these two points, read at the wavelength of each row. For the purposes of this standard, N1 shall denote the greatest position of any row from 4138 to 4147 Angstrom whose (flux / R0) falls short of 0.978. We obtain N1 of 4144.32 Angstrom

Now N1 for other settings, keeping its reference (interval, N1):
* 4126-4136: 4134.78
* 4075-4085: 4078.05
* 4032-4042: 4035.09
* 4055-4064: 4063.06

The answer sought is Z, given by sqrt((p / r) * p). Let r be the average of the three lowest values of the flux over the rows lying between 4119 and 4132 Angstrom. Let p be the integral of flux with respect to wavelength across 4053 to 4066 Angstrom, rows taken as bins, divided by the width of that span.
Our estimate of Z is 1.56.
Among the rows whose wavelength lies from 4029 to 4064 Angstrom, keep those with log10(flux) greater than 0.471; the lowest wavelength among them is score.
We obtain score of 4036.94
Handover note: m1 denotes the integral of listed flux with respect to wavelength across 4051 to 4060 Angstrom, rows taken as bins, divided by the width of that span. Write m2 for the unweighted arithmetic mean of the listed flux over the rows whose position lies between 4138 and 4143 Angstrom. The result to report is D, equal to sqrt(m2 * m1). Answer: 2.88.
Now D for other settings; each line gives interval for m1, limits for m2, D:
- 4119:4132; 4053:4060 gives 2.83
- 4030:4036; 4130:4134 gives 2.60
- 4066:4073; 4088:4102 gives 2.76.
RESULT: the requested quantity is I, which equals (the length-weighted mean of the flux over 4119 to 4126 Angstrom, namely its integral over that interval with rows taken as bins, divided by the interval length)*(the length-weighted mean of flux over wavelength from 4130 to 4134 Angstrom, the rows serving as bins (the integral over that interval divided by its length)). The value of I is 8.11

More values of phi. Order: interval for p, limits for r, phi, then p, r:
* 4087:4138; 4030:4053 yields 2.6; 2.151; 0.32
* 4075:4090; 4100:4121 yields 3.4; 2.669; 0.18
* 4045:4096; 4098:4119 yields 2.8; 2.126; 0.20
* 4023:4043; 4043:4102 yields 3.0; 2.461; 0.28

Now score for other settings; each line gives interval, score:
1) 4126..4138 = 4129.07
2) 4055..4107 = 4061.18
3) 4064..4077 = 4068.67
